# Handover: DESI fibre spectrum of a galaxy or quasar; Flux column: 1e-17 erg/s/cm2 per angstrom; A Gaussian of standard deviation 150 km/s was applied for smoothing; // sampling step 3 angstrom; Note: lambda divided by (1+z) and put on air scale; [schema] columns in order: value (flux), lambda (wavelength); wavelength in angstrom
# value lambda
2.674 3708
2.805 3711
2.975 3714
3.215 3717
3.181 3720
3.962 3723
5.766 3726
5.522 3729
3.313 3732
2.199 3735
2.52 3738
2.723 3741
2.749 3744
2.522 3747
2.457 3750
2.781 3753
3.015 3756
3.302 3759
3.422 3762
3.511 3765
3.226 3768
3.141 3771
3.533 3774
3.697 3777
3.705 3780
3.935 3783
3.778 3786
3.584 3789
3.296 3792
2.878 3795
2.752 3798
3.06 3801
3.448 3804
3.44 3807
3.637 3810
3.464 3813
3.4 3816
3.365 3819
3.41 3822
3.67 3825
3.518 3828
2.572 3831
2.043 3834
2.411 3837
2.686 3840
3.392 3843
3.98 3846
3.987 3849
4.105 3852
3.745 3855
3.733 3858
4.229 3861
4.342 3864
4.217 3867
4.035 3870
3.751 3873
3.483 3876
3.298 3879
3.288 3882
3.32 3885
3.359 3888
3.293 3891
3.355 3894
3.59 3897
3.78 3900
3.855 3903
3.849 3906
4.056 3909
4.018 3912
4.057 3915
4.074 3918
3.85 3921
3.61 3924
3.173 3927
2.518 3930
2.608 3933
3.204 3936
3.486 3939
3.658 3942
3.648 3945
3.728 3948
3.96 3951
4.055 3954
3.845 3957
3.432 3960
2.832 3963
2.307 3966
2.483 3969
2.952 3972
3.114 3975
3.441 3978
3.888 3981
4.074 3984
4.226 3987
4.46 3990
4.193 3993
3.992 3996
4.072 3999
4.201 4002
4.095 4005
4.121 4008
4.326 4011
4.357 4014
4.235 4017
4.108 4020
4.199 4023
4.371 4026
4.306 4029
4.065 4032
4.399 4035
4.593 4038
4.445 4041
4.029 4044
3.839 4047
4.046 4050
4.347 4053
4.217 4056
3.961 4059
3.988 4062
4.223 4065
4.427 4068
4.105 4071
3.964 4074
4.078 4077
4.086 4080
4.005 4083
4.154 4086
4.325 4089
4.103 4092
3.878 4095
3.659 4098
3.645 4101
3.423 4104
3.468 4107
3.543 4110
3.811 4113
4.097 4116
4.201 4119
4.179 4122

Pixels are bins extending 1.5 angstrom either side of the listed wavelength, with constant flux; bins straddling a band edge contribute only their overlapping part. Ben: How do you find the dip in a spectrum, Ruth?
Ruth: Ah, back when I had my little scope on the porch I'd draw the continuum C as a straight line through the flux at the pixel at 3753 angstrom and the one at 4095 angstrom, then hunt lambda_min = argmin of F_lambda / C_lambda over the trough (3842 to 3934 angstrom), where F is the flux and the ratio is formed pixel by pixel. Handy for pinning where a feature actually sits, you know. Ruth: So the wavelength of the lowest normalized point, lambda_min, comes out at 3930 angstrom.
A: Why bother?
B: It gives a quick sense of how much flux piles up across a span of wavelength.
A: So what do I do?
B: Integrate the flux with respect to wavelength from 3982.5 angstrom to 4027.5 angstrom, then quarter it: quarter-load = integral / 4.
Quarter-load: 47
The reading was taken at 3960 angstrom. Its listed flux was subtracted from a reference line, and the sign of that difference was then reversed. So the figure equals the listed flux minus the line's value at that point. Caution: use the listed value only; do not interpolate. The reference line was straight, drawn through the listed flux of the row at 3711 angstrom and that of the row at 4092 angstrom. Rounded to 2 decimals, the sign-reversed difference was -0.22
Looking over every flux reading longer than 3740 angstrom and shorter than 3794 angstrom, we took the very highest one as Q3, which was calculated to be 3.935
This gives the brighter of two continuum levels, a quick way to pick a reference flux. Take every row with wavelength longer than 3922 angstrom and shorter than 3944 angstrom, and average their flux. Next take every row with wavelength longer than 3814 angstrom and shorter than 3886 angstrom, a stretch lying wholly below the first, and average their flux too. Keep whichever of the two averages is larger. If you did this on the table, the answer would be 3.50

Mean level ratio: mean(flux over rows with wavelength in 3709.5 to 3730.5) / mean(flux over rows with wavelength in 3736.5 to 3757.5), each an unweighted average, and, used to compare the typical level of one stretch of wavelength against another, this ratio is 1.46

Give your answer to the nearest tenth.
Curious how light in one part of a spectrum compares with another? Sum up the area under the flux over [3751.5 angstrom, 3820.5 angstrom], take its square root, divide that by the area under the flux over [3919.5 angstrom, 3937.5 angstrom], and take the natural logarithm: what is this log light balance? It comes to -1.3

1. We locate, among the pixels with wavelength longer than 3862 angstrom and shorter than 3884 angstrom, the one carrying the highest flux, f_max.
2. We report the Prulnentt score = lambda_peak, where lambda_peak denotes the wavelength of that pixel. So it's 3864 angstrom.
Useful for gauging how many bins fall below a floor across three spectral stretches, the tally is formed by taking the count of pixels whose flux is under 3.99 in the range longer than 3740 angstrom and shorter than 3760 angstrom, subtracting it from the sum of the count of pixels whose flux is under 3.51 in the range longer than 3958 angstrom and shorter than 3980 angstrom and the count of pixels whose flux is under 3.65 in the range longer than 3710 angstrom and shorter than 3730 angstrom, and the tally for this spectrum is 4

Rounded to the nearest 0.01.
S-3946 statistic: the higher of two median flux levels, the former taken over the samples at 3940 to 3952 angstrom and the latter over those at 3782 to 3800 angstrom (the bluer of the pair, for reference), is 3.69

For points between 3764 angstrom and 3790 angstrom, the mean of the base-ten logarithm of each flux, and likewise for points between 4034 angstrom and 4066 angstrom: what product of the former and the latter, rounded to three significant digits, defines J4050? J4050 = 0.343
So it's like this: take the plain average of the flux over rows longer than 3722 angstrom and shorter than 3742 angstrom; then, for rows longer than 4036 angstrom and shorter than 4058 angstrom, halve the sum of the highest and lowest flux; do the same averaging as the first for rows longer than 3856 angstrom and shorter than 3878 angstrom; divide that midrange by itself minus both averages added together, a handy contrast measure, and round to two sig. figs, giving -1.2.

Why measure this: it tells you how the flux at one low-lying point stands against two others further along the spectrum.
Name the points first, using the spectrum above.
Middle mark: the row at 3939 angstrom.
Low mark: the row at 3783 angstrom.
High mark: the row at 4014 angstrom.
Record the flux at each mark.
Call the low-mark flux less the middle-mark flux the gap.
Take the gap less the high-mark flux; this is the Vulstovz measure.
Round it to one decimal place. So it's -3.9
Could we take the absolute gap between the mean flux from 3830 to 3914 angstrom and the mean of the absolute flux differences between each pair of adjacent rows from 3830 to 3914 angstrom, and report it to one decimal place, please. 3.4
